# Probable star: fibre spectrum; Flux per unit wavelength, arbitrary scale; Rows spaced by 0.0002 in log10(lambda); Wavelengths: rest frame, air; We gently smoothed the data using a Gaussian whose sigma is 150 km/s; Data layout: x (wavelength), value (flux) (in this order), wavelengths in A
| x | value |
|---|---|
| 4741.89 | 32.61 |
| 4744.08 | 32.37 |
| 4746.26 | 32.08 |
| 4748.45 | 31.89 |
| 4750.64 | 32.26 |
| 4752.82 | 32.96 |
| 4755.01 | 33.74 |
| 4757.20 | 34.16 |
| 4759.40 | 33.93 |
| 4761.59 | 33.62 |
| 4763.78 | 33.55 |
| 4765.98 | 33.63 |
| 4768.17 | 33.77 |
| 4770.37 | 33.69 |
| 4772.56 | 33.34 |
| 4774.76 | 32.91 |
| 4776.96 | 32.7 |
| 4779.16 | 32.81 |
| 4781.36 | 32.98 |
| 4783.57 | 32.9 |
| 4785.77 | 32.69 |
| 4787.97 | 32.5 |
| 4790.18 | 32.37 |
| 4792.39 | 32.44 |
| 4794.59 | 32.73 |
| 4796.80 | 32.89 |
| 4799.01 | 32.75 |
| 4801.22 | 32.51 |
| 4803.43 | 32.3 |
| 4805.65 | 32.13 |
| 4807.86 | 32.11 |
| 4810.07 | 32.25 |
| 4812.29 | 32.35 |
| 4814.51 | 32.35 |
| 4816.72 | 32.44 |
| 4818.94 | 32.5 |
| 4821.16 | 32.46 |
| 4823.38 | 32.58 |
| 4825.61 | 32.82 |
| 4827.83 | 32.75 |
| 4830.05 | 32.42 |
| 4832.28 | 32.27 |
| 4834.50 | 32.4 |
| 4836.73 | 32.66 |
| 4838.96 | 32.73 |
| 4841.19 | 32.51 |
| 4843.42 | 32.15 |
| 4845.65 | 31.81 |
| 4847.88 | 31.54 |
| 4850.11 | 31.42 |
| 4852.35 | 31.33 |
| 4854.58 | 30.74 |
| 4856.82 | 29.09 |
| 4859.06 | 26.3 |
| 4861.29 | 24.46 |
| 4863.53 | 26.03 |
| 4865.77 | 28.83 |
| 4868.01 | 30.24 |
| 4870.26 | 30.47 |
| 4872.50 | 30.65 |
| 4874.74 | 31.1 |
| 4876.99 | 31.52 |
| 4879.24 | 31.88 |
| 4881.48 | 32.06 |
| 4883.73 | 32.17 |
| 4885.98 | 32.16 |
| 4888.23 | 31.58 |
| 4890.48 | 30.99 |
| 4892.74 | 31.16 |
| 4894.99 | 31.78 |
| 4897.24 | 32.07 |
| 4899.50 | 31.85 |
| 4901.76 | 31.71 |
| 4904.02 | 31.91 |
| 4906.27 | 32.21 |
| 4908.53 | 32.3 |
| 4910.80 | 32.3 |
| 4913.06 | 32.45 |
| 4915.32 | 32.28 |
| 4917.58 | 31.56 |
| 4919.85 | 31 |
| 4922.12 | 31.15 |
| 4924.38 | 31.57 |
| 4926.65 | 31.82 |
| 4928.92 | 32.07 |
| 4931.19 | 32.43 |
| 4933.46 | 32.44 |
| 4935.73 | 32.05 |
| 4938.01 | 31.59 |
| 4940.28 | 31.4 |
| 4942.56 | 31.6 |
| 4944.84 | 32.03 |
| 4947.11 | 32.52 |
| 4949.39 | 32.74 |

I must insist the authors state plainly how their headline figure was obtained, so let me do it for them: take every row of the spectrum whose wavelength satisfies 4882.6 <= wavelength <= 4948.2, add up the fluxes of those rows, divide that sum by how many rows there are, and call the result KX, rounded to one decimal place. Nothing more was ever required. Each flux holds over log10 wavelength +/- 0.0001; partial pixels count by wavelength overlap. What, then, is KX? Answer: 31.9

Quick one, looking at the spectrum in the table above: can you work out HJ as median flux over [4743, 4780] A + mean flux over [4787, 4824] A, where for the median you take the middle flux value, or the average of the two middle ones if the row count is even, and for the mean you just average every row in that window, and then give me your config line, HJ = 65.8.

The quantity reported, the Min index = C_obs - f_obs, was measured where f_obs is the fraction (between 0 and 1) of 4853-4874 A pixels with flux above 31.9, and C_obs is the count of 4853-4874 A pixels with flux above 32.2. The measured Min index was 0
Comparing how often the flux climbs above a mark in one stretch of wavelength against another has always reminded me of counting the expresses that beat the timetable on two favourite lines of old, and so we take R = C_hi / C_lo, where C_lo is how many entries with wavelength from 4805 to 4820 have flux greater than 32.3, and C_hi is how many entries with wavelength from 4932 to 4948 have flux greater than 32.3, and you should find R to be 0.50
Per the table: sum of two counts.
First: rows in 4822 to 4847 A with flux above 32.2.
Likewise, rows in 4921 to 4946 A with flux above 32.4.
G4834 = 11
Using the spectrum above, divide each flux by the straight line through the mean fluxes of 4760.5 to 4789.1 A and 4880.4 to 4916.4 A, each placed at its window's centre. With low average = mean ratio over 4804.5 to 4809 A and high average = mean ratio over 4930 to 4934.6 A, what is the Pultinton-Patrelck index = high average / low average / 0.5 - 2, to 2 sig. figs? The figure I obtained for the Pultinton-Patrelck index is 0.10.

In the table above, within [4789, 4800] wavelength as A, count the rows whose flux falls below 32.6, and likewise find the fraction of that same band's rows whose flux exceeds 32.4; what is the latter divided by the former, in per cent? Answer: 40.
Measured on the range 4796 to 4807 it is 20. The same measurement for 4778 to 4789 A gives 100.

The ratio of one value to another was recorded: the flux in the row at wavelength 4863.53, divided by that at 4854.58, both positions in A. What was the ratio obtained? 0.847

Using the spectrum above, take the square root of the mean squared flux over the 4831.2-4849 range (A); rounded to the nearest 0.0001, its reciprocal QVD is 0.0310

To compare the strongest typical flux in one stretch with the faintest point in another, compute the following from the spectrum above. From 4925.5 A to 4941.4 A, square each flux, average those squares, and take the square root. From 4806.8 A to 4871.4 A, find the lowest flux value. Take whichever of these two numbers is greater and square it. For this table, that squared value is 1022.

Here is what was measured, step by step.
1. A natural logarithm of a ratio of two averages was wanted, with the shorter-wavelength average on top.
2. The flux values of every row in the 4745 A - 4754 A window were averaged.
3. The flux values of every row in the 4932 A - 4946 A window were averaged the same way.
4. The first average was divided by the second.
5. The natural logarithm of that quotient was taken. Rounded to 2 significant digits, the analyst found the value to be 0.014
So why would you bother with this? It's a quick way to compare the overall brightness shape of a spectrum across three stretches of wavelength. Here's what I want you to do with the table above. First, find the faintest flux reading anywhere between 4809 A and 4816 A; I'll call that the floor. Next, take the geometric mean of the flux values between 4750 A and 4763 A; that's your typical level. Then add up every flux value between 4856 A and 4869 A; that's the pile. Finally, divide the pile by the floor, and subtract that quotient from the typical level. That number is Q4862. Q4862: 28.3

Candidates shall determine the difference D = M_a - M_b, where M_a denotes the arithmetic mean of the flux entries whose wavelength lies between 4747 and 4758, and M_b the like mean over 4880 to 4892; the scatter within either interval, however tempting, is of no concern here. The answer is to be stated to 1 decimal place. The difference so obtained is 1.2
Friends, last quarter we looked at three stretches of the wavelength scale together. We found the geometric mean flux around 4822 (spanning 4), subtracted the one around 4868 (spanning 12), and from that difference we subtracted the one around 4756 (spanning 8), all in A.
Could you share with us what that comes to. -30.4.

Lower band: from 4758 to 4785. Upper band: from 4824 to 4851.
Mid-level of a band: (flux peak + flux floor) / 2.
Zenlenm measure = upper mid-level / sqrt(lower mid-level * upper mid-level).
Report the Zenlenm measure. 0.98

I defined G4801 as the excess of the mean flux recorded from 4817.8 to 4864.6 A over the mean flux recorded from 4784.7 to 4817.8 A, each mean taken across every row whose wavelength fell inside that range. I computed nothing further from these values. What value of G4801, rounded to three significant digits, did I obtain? -1.36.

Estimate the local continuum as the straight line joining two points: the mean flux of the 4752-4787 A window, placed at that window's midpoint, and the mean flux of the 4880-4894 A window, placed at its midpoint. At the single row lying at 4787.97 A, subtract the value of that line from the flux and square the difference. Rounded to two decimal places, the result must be 0.33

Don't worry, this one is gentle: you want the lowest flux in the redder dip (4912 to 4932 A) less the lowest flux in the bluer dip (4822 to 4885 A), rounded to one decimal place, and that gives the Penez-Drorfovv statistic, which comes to 6.5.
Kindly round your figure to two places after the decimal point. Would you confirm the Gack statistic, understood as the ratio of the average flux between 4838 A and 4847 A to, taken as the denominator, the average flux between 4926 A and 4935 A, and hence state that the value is 1.00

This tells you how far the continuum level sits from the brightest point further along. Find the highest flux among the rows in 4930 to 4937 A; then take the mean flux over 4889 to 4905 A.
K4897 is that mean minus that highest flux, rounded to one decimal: -0.8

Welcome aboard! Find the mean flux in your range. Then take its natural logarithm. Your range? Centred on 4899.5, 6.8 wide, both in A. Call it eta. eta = 3.46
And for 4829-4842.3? 3.48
